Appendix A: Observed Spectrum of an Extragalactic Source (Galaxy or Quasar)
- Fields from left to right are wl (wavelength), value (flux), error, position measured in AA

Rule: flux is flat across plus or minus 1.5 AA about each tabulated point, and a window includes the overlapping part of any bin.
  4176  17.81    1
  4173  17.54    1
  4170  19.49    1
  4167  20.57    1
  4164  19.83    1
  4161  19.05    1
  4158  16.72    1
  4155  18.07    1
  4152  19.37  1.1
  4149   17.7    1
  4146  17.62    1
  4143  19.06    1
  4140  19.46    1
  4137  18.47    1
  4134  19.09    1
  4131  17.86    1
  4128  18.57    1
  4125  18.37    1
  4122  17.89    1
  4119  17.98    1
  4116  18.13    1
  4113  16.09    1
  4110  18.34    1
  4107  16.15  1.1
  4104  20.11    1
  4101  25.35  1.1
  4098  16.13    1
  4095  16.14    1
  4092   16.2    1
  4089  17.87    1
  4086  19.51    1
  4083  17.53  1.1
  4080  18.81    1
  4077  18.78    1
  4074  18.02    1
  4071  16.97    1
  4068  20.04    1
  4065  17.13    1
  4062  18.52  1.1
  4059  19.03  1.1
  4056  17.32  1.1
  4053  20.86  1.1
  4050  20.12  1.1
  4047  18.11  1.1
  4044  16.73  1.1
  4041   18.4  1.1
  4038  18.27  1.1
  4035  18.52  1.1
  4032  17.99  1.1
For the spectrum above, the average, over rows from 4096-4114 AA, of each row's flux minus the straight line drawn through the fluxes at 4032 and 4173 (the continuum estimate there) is 0.94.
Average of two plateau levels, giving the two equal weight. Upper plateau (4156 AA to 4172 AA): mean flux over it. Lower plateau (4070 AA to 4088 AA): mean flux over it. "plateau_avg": 18.7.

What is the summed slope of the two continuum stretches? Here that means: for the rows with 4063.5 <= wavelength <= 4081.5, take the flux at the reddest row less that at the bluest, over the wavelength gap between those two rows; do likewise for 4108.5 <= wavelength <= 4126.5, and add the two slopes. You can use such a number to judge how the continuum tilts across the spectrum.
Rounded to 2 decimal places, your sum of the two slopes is 0.11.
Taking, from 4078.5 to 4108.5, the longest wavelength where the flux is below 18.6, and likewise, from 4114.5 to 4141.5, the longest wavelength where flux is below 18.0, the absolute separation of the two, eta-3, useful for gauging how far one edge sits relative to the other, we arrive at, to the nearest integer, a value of 24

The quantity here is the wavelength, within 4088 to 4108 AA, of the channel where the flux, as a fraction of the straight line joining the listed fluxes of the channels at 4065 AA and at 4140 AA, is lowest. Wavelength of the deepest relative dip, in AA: 4107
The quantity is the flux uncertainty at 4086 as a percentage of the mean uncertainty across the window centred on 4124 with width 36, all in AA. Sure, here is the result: 99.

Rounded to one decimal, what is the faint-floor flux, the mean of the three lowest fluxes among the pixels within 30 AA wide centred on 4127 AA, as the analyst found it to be 17.3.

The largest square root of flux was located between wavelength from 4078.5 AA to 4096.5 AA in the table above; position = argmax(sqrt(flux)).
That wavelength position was 4086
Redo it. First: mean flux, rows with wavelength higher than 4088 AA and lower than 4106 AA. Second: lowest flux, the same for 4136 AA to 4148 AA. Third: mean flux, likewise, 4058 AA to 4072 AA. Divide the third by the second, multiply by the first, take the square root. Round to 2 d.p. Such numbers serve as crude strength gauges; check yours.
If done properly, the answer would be 4.40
